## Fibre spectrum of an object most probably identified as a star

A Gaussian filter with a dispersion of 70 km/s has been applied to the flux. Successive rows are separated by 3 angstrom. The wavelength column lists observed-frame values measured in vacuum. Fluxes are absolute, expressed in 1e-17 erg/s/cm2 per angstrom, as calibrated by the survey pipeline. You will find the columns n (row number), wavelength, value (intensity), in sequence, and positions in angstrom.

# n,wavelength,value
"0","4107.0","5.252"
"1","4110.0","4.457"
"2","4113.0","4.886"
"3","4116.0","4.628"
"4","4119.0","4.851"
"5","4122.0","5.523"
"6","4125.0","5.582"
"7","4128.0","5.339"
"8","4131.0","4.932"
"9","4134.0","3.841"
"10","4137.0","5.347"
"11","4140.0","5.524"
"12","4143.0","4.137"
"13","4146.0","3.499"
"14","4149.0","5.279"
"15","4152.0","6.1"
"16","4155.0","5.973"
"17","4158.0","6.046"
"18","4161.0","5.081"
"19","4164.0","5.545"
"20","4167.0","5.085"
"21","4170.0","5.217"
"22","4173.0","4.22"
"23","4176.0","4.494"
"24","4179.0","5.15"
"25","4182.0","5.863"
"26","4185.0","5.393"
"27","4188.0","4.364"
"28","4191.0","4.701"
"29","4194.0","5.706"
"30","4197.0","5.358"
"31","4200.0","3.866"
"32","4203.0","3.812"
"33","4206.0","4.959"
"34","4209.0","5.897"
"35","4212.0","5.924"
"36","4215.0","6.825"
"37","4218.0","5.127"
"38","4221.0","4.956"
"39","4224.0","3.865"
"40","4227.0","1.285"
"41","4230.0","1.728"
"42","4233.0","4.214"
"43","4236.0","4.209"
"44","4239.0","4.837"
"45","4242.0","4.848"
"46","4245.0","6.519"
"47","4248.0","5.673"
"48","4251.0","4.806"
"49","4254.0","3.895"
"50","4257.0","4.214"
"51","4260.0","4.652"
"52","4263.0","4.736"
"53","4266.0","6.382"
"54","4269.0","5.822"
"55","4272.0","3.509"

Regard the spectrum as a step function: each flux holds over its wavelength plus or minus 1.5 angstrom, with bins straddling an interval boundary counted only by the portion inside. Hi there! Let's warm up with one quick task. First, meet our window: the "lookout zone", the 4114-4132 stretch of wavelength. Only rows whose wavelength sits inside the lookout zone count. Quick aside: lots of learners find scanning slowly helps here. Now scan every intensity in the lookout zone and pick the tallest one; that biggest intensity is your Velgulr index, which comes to 5.582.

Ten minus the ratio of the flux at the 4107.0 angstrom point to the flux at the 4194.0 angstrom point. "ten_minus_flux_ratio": 9.1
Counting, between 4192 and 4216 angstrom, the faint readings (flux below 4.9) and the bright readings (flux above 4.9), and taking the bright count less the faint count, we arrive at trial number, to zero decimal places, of 4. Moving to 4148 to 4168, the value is 7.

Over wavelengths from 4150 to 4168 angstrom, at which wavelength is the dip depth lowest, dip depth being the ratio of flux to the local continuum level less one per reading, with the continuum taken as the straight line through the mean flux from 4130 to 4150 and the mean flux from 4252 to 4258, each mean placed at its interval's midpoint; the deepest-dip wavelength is 4161.0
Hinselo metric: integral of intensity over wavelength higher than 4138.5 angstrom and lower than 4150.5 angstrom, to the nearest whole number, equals 55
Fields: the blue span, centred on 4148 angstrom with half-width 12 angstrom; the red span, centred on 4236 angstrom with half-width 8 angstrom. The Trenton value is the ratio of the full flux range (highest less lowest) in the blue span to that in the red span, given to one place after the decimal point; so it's 0.8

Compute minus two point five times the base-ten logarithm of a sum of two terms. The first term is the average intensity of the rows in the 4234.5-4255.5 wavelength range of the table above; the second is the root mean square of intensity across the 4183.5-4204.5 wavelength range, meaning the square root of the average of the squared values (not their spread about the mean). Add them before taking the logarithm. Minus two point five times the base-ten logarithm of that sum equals -2.47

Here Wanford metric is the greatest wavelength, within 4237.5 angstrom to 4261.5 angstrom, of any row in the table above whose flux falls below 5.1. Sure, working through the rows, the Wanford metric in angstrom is 4260.0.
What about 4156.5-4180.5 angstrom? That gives 4176.0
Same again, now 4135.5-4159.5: 4146.0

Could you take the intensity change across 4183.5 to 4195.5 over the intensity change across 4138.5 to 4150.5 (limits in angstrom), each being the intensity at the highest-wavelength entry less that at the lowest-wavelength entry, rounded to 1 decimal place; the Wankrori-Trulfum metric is -1.3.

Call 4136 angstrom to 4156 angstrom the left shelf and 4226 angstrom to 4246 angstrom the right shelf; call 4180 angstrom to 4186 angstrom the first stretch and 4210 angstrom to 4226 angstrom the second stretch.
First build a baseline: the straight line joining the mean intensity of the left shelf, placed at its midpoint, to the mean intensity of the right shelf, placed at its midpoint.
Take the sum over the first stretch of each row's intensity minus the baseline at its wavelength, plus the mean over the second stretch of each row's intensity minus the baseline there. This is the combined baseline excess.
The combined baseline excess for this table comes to 3.1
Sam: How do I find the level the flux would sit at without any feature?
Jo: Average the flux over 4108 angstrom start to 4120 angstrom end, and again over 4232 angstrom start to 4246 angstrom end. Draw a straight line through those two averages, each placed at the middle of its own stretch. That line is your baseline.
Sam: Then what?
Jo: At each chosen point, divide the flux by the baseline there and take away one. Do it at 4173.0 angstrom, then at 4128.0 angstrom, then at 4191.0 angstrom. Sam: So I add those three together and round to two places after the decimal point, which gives -0.02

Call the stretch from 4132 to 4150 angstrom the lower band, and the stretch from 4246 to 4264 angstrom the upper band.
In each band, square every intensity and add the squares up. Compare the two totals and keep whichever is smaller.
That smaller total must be 131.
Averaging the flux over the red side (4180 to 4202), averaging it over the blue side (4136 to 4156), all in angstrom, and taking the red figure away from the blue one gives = 0.09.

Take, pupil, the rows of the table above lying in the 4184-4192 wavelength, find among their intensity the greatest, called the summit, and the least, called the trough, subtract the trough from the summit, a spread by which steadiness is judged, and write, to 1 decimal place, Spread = 1.0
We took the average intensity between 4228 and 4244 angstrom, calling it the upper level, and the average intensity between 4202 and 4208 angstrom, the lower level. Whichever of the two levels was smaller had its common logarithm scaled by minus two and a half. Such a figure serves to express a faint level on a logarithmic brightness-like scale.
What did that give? -1.50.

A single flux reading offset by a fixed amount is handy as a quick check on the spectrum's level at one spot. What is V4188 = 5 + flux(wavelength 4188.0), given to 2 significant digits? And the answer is 9.4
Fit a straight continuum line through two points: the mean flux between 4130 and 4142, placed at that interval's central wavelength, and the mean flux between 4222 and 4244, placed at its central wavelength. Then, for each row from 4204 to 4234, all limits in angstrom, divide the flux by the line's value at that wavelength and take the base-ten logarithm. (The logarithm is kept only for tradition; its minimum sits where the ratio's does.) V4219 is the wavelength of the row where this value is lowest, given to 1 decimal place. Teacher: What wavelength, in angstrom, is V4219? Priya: 4227.0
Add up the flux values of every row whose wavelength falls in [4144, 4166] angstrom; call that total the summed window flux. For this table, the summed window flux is 38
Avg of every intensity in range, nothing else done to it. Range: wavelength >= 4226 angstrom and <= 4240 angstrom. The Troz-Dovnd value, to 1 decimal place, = 3.3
